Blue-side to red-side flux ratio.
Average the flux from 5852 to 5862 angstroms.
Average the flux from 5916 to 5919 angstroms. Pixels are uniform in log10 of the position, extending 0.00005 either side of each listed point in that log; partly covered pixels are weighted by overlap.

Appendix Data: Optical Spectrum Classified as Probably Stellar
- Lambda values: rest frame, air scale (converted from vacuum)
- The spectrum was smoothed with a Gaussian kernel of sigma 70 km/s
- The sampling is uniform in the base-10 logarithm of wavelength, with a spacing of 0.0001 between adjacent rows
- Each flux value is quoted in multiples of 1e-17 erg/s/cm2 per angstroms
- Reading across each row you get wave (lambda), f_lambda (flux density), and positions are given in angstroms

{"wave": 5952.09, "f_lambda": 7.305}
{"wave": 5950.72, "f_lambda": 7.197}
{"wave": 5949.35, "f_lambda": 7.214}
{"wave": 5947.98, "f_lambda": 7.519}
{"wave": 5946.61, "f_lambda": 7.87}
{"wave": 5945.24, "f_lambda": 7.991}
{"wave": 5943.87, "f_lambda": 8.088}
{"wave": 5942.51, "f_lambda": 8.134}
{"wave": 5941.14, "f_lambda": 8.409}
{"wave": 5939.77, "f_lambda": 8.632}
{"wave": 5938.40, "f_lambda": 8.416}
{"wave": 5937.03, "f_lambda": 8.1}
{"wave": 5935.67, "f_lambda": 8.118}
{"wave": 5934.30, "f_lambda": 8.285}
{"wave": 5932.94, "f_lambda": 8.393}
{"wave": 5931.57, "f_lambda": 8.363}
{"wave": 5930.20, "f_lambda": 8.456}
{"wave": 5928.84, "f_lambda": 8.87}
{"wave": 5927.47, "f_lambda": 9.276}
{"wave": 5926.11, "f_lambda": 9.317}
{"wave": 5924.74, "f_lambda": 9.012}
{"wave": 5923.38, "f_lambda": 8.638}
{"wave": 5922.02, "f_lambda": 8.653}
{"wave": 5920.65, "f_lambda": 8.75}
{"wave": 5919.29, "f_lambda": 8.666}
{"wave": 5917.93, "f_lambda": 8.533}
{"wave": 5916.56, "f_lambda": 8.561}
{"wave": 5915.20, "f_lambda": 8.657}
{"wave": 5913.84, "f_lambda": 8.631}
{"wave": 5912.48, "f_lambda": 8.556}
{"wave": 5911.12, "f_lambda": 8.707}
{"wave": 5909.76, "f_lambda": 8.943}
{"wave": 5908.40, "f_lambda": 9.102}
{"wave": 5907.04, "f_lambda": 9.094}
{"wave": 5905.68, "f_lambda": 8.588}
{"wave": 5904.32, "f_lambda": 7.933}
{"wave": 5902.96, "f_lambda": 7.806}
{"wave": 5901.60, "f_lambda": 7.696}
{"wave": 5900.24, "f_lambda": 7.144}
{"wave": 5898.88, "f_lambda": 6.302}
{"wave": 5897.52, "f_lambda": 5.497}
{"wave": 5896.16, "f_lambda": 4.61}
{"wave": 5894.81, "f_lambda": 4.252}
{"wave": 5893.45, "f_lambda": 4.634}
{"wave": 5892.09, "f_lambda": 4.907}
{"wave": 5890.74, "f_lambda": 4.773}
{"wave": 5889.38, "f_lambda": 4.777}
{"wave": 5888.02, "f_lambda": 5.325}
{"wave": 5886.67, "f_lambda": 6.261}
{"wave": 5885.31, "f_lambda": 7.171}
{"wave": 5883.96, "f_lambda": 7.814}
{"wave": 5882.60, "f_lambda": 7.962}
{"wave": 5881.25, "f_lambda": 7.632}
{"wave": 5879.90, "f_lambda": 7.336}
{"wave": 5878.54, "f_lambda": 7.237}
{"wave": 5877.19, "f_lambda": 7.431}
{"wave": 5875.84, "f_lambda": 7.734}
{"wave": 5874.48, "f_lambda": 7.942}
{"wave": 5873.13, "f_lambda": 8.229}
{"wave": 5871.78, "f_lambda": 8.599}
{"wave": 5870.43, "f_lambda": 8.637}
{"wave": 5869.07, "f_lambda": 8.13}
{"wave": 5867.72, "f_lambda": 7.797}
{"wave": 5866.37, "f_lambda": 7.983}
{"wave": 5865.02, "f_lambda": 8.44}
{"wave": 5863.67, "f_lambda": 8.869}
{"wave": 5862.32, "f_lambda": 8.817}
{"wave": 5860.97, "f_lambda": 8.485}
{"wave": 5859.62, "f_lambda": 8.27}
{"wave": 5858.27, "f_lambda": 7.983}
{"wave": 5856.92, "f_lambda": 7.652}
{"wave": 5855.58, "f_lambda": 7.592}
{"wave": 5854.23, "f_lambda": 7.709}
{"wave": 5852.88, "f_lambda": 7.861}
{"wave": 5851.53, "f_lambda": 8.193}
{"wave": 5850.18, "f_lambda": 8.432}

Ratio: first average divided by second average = 0.93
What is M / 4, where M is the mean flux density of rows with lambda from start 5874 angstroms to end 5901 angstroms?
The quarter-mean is 1.58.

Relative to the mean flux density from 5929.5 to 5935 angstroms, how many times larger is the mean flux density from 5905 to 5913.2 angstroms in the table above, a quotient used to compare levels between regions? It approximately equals 1.055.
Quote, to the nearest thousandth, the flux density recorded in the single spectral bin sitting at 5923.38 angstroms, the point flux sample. 8.638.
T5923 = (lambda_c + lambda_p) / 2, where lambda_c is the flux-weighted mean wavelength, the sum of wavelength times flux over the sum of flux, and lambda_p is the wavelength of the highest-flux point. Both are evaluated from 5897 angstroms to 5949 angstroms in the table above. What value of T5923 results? 5924.6 angstroms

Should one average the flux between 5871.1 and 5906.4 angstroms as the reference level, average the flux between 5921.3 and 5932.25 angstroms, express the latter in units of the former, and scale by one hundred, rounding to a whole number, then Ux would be 131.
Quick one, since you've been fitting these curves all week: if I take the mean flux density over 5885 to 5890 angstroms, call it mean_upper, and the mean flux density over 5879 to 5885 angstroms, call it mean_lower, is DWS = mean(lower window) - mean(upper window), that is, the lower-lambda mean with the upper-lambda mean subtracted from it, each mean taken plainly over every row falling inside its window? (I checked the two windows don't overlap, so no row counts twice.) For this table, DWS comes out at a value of 1.8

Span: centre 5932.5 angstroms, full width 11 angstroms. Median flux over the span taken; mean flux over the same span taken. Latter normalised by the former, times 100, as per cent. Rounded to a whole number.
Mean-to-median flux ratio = 101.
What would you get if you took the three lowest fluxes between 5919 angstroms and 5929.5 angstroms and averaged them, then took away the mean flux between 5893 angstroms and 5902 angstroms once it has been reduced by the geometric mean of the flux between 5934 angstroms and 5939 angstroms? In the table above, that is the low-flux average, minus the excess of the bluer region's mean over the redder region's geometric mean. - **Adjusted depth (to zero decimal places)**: 11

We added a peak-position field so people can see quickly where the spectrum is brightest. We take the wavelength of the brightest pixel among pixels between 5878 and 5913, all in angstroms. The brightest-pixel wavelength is 5908.40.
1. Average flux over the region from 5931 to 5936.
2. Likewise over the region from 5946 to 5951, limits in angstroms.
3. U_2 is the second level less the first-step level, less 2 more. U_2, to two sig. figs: -2.8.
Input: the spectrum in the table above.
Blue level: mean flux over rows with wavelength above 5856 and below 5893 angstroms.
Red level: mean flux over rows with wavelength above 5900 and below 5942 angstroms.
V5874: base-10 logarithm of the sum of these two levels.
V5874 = 1.20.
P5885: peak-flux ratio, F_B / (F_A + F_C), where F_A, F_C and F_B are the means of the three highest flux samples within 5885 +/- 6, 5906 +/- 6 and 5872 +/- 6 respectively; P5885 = 0.504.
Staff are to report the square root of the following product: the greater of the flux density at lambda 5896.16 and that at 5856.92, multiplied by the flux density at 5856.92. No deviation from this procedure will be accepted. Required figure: 7.7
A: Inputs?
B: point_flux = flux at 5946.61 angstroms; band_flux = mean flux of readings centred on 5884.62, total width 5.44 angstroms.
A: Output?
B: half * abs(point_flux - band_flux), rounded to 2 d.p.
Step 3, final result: 0.28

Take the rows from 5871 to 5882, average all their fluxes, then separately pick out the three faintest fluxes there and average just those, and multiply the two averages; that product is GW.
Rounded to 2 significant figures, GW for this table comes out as 57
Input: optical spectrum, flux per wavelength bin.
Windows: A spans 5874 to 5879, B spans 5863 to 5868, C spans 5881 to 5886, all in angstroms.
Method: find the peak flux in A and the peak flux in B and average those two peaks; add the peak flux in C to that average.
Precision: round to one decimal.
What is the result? 16.4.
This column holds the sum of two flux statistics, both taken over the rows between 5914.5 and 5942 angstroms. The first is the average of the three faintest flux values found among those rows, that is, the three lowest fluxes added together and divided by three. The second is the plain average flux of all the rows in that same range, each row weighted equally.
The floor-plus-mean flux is 16.8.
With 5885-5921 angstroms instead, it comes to 11.7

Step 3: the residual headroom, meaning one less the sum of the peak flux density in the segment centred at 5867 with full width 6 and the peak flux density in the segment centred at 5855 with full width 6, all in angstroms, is -15.3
